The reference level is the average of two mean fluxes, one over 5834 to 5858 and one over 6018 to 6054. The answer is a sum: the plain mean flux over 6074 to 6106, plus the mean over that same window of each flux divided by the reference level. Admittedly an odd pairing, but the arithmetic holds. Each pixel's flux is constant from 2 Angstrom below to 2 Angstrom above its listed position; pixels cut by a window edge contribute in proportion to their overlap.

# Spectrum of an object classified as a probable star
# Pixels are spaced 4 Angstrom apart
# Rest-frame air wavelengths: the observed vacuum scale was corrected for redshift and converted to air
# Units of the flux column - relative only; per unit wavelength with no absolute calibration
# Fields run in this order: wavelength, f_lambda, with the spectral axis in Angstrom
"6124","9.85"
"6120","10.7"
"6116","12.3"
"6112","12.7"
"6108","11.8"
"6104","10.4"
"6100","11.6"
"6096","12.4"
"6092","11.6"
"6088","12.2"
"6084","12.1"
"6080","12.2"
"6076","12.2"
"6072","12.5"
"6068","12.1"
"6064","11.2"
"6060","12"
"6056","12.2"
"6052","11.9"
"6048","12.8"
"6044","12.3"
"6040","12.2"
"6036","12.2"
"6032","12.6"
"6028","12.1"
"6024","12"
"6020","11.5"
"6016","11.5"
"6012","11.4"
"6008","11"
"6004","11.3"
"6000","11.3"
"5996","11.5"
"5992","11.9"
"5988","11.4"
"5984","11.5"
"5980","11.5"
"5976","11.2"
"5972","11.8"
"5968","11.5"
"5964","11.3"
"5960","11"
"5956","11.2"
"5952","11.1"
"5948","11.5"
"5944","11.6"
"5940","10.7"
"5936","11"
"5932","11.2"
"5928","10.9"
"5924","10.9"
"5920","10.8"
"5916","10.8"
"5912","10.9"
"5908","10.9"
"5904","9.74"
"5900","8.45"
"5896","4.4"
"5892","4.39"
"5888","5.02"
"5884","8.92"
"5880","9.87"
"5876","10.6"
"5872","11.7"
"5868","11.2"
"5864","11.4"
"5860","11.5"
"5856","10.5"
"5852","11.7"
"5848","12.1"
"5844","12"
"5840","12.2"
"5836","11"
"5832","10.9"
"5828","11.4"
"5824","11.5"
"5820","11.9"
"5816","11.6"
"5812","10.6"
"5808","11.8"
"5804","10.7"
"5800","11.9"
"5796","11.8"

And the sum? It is 12.8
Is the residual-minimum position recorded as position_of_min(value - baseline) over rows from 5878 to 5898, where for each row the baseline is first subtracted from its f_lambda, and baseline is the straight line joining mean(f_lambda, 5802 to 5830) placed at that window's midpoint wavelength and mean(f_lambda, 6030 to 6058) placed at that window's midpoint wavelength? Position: 5896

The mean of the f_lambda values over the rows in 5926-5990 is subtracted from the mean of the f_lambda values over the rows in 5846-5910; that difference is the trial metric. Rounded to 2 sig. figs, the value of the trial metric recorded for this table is -1.8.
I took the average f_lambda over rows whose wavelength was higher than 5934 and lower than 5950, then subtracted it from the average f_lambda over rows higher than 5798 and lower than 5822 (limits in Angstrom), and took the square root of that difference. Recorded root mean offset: 0.47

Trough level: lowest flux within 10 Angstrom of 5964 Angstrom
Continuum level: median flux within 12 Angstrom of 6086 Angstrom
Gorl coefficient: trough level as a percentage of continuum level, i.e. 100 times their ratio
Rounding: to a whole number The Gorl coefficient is 90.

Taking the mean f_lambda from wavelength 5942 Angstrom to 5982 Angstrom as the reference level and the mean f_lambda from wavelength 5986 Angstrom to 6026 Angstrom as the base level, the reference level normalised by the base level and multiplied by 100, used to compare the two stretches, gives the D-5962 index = 99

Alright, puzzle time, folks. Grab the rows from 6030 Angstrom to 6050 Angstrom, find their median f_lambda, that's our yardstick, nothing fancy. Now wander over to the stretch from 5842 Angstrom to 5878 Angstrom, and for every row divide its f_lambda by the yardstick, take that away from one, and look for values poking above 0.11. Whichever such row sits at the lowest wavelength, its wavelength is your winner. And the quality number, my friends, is 5856 Angstrom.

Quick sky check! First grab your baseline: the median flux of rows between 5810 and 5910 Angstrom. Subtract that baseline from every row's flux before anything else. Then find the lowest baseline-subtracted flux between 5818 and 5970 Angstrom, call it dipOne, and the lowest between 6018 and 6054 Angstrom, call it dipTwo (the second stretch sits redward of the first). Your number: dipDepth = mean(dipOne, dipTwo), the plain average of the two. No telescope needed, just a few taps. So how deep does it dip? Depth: -3.1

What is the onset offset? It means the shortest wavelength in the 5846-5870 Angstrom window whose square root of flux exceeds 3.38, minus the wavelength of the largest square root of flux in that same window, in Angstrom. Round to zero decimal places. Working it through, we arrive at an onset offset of 0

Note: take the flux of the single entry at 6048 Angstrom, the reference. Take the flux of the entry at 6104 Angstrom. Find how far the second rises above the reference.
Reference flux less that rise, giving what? 15.2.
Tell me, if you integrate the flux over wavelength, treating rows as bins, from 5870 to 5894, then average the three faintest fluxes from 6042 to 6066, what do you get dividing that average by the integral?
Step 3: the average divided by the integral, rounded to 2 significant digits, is 0.058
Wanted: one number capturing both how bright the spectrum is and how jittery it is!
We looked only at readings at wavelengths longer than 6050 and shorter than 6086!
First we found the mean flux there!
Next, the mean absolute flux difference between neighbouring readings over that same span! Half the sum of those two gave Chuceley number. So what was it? 6.21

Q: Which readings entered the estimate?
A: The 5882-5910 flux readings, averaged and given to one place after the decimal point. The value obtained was 7.4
